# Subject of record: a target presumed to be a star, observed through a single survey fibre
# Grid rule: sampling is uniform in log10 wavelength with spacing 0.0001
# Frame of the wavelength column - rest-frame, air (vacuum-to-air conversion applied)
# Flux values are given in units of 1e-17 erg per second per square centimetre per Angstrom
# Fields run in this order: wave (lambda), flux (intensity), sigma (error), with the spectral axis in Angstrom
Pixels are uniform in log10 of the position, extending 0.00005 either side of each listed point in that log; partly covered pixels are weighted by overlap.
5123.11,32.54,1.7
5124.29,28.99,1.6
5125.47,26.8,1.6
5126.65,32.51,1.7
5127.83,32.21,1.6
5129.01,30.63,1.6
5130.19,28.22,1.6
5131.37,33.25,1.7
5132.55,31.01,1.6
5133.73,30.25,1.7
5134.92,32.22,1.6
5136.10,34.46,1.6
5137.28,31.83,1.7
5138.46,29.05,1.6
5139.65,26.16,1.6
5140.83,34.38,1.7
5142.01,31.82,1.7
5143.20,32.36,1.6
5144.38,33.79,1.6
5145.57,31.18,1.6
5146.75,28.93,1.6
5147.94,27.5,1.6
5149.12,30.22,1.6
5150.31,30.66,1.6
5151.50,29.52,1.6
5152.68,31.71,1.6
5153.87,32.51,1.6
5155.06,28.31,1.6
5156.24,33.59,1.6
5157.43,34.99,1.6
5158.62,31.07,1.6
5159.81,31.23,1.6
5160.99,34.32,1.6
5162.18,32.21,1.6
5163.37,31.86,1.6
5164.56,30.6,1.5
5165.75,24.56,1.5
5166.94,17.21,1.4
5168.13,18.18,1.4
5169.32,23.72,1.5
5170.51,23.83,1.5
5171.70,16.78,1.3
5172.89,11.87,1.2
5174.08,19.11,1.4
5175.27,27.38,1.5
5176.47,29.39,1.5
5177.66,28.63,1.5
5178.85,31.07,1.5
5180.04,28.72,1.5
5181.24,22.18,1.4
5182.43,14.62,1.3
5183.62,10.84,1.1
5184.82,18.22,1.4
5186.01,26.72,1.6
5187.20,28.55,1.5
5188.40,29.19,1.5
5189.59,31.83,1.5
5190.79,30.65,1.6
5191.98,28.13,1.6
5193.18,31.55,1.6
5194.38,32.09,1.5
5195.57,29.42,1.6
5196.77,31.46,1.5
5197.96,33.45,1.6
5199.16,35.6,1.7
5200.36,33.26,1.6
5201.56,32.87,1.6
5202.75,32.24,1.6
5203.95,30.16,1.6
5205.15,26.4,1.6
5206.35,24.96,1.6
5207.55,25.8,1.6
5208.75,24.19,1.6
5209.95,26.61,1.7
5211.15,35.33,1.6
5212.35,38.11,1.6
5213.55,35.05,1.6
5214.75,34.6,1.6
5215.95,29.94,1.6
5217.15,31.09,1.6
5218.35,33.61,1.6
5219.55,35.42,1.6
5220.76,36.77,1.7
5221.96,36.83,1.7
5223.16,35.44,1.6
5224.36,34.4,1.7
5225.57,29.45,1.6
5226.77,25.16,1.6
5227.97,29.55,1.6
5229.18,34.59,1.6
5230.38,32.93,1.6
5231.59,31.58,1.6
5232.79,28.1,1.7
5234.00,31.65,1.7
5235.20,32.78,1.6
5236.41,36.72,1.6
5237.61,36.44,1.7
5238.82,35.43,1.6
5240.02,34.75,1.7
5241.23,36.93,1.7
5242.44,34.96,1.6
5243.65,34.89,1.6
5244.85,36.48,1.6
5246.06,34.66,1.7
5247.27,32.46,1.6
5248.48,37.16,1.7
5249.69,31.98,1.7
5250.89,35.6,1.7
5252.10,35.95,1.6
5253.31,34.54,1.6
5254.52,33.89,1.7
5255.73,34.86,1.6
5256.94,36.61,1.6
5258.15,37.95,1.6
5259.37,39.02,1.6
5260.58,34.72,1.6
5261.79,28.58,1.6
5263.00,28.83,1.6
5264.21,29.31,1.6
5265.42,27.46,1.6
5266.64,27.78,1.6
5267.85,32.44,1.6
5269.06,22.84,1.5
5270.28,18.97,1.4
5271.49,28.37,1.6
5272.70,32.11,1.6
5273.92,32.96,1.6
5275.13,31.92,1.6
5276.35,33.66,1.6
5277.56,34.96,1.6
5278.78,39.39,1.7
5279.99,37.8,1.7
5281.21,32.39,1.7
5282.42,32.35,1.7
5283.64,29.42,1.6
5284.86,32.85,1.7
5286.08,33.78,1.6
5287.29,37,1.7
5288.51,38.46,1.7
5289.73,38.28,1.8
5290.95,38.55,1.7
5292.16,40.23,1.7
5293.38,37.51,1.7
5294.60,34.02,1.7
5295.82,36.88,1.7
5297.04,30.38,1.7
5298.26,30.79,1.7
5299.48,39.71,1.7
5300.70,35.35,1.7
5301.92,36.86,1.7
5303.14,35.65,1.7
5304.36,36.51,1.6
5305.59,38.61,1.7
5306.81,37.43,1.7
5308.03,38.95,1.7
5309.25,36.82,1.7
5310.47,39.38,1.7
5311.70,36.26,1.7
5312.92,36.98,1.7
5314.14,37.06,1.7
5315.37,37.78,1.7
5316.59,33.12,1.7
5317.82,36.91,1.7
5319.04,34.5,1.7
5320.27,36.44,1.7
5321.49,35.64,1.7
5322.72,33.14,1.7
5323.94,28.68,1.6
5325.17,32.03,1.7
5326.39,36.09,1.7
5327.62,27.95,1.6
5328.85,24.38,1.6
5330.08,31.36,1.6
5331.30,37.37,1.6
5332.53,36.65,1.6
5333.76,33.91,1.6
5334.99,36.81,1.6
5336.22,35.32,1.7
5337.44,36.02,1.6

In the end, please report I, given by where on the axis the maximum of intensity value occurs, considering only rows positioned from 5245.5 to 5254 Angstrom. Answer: 5248.48 Angstrom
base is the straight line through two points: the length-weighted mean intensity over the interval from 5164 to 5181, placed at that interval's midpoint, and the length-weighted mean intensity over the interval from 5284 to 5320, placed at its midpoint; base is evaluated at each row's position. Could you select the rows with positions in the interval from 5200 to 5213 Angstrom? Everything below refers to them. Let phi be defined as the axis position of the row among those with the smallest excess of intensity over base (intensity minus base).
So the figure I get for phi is 5208.75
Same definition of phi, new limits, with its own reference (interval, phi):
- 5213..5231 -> 5226.77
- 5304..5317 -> 5316.59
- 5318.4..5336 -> 5328.85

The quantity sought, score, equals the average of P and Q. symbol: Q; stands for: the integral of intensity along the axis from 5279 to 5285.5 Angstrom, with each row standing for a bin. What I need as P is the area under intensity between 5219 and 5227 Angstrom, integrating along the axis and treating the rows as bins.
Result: 243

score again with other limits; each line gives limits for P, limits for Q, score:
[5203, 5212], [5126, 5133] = 236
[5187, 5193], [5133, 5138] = 170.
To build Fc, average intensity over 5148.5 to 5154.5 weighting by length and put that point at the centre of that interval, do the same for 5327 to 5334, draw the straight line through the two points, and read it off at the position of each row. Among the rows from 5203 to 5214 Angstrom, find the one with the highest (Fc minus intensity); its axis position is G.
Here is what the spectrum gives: 5208.75 Angstrom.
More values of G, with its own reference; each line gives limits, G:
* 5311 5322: 5316.59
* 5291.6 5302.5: 5297.04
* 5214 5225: 5215.95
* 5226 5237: 5226.77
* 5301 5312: 5303.14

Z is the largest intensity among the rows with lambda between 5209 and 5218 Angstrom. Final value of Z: 38.11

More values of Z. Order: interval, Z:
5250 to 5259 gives 37.95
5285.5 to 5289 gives 38.46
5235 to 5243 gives 36.93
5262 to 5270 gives 32.44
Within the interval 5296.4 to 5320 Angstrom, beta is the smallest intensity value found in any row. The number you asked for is 30.38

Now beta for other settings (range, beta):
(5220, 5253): 25.16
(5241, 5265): 28.58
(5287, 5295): 34.02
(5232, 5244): 28.1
